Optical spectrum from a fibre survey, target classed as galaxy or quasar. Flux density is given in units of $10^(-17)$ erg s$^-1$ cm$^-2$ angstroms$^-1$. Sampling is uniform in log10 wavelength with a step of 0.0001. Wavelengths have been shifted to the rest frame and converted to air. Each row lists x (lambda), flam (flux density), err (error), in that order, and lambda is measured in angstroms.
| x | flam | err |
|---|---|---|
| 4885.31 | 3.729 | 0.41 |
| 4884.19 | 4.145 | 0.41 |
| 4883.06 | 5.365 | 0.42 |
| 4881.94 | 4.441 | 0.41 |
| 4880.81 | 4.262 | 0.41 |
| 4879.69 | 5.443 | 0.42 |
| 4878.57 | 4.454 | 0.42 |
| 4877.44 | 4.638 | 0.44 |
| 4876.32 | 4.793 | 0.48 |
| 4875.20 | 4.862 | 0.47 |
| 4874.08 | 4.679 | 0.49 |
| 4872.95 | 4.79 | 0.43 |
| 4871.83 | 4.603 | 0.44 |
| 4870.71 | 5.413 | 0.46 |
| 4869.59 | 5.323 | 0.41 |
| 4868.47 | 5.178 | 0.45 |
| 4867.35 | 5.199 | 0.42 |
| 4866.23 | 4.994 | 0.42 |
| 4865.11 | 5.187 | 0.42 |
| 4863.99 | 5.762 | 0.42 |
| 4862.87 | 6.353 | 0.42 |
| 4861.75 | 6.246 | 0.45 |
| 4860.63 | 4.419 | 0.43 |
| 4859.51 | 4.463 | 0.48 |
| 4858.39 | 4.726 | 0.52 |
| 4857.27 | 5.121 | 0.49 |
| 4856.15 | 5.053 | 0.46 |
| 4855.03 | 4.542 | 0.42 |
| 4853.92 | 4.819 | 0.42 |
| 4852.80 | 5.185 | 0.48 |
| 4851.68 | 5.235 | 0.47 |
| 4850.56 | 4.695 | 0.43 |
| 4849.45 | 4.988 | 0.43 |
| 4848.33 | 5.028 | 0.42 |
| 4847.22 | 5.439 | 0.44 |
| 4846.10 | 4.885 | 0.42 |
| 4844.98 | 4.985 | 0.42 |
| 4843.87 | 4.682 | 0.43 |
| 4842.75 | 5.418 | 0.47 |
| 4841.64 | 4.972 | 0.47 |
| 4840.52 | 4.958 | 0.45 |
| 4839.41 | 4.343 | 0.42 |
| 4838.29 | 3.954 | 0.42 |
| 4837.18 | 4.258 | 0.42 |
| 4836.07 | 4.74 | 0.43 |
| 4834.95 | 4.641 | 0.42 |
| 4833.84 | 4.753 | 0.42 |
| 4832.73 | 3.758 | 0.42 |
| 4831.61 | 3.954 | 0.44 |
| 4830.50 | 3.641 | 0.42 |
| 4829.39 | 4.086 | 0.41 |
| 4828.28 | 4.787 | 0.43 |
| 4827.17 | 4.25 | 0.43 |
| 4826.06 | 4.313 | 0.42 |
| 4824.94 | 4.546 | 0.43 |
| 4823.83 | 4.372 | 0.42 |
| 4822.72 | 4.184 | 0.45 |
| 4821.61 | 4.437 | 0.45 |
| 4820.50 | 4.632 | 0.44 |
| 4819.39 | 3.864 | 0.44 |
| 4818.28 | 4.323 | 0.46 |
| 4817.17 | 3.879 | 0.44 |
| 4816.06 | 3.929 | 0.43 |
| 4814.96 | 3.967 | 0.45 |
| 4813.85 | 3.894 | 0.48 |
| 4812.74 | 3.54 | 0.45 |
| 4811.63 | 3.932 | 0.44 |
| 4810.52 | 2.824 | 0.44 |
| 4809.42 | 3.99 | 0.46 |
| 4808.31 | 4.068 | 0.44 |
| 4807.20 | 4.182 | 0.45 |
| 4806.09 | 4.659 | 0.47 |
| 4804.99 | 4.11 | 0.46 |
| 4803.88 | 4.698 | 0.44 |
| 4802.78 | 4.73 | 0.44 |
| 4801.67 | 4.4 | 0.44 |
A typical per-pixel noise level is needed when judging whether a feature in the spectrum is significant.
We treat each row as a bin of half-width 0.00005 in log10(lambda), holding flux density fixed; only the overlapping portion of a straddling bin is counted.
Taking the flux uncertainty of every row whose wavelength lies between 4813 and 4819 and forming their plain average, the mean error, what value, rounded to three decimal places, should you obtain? 0.452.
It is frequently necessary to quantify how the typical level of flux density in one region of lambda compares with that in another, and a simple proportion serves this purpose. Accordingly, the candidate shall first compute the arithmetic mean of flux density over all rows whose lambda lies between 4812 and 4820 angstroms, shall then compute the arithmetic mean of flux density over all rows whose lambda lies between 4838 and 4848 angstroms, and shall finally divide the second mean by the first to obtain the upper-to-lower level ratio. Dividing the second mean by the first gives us 1.24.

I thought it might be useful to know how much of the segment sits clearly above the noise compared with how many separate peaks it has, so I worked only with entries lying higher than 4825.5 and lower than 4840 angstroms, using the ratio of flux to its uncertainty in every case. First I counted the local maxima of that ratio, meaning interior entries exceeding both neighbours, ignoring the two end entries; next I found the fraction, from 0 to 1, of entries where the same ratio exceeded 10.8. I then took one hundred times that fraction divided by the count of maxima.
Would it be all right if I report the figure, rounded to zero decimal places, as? 10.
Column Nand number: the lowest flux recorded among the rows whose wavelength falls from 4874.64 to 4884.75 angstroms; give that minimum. 4.145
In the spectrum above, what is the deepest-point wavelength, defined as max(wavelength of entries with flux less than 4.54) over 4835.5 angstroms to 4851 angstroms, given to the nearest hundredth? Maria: 4839.41 angstroms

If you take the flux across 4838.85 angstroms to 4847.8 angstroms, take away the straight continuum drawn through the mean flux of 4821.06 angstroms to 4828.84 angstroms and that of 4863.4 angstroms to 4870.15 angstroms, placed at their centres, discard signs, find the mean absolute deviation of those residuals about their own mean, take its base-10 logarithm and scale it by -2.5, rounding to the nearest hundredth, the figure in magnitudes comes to 1.89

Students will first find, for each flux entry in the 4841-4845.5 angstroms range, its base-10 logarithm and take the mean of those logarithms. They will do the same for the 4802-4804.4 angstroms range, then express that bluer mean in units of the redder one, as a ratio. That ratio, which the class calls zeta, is 0.96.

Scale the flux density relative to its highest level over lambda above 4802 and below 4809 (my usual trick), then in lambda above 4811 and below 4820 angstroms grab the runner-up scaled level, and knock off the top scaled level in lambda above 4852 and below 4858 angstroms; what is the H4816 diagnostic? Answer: -0.26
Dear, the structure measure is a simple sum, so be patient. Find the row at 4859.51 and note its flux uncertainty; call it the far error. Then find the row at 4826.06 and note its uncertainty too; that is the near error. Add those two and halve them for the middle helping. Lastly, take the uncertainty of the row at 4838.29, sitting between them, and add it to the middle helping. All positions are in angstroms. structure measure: 0.870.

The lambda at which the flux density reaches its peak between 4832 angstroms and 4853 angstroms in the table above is 4847.22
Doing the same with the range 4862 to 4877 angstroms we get 4862.87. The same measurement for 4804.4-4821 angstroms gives 4806.09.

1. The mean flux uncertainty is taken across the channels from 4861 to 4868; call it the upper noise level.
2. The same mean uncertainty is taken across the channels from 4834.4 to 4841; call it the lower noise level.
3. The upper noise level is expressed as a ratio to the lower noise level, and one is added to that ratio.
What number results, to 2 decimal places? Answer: 2.00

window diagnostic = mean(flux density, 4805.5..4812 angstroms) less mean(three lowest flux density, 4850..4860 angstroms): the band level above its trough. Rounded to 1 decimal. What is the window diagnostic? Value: -0.6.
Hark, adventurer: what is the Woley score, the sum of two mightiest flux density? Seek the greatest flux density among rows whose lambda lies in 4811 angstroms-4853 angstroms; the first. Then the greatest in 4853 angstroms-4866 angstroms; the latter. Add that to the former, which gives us 11.8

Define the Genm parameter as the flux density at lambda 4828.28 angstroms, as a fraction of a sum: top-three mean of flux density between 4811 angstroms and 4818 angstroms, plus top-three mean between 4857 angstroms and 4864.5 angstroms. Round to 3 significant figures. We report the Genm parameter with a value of 0.476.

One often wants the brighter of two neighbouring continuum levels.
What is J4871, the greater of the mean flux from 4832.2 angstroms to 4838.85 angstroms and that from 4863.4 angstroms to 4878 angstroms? 5.0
